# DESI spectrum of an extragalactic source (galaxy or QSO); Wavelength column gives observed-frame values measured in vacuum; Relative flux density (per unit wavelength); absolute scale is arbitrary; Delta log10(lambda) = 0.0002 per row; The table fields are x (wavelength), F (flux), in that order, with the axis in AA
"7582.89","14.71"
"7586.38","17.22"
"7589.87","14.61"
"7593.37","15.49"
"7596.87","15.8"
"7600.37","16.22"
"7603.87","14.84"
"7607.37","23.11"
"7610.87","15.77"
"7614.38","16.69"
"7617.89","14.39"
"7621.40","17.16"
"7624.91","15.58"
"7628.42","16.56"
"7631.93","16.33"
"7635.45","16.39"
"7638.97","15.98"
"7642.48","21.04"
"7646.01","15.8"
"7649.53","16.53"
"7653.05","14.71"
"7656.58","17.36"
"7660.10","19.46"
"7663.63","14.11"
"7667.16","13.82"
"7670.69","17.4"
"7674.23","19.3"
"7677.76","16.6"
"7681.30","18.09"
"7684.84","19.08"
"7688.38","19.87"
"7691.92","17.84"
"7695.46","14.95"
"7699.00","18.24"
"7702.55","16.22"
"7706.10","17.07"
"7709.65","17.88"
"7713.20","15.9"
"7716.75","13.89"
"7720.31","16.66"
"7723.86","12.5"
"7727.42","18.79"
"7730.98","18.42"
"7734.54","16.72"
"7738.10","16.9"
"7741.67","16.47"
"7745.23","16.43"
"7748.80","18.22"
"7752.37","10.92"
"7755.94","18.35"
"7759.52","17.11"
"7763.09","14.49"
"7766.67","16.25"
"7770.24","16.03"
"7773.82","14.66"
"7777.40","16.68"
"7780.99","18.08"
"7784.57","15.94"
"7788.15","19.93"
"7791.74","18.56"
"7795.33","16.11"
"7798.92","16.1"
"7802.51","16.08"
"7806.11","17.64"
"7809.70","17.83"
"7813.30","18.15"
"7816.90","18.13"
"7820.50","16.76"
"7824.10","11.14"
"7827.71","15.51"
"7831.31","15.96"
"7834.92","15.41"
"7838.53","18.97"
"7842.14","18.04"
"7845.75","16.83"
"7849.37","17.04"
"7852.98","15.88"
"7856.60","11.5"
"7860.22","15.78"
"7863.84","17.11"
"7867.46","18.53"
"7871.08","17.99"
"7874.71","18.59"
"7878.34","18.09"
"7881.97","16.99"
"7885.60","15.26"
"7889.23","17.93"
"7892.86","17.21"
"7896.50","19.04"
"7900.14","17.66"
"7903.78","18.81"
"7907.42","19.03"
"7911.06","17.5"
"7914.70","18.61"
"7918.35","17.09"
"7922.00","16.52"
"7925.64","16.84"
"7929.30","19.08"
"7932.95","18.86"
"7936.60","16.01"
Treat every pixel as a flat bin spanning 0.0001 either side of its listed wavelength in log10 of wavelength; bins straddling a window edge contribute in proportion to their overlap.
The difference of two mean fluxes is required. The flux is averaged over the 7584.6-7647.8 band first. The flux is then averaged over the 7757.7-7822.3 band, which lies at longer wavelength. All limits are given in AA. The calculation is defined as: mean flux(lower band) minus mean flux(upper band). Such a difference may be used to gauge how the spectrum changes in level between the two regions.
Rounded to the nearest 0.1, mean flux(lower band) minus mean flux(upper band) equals -0.3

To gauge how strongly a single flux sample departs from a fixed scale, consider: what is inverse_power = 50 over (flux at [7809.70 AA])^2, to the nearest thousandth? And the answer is 0.157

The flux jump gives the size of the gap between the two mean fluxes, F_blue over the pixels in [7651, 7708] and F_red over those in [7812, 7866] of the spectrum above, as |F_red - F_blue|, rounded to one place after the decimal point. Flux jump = 1.0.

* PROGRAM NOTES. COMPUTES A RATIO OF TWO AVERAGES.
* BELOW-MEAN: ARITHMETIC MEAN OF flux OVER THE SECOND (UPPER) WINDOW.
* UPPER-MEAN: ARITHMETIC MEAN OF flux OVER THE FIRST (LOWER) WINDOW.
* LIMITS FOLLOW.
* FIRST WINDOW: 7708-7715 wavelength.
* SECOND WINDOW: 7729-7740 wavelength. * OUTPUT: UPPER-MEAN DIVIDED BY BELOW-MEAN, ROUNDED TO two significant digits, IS 0.97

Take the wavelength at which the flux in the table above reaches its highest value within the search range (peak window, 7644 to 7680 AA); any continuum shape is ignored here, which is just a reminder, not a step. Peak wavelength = 7660.10 AA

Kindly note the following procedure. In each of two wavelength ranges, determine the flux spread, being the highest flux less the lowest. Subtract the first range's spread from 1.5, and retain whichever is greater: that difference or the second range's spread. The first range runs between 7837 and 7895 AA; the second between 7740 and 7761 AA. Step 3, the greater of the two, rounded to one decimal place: 7.4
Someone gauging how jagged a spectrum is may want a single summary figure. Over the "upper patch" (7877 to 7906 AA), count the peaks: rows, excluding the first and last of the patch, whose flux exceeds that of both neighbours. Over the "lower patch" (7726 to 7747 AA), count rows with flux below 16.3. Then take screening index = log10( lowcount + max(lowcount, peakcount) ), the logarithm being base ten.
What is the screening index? 0.3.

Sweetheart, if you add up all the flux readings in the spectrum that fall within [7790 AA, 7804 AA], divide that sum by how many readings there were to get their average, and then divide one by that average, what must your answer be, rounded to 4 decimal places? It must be 0.0598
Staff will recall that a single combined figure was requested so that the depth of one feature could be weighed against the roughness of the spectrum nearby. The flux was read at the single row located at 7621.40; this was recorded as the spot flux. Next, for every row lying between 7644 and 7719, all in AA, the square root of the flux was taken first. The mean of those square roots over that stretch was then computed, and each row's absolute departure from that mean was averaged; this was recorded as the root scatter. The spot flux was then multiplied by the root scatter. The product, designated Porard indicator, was 3.22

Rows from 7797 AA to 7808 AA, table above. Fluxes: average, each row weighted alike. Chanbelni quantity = 16.6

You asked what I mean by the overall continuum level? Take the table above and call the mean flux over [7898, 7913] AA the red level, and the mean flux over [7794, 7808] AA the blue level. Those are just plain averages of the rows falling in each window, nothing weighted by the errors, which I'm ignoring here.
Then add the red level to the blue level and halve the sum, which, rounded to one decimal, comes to 17.4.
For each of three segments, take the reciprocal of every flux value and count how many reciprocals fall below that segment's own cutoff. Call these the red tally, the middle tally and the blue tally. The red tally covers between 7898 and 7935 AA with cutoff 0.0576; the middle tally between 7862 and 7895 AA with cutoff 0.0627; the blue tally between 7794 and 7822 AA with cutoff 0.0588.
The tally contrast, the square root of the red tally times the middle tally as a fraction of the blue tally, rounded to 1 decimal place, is 1.9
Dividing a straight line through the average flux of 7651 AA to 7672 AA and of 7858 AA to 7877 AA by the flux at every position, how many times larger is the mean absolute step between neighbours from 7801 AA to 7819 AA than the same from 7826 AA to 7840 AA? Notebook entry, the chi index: 0.32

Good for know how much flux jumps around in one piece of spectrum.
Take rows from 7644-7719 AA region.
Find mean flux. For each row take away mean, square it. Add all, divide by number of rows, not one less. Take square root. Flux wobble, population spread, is 1.82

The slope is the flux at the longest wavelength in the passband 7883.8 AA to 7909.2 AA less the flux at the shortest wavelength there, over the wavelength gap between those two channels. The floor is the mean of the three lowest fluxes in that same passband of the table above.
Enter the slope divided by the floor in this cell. 0.010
